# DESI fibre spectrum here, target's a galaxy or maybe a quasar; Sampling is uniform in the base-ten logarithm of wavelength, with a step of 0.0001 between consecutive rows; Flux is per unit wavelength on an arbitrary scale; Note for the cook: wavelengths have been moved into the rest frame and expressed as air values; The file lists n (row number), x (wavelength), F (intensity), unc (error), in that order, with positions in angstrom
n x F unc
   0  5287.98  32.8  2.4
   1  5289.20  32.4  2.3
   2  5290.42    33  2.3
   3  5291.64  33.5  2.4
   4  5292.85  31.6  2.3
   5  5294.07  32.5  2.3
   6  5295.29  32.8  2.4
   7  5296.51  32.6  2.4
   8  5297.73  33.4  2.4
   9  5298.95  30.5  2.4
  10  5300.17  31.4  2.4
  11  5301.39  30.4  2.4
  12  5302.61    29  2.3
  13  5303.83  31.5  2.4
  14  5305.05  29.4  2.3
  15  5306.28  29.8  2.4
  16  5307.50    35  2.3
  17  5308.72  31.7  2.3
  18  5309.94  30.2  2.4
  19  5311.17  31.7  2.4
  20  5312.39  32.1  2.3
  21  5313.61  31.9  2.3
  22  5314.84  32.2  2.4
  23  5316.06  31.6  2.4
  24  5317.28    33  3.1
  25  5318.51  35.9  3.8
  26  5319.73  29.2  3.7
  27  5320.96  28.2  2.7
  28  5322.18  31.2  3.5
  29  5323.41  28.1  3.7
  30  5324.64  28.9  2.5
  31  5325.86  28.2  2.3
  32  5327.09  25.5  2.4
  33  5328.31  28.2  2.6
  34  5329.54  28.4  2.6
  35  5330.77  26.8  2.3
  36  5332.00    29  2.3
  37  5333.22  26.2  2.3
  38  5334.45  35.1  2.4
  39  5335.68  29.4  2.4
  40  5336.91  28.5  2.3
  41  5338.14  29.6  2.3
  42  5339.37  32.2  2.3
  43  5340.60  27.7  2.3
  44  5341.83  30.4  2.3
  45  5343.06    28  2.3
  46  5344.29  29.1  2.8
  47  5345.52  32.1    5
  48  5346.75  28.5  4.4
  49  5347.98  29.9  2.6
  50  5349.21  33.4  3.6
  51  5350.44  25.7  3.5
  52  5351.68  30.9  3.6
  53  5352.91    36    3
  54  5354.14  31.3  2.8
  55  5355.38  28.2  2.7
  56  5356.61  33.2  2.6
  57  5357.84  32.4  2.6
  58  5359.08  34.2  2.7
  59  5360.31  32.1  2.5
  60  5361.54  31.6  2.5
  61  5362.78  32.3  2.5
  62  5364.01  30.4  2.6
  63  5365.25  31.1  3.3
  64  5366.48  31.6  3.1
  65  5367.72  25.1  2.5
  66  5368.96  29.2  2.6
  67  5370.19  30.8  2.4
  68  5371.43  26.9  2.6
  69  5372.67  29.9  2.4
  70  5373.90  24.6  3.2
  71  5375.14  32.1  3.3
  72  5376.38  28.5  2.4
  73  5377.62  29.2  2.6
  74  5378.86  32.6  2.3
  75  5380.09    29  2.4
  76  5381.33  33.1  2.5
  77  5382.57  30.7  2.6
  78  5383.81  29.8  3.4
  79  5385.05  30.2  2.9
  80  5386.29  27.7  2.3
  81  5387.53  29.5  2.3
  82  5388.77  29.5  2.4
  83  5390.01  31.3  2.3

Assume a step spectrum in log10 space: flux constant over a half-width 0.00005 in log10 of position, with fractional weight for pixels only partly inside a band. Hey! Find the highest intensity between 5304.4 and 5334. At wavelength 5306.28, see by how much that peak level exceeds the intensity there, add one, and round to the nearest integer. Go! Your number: 7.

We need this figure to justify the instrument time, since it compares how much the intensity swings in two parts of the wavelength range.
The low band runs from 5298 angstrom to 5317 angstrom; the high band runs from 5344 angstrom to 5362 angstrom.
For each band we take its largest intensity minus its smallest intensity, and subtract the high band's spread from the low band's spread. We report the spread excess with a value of -4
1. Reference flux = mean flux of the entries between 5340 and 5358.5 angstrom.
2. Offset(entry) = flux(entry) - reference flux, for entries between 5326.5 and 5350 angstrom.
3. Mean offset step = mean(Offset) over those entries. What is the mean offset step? -1.1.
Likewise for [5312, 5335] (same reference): -0.5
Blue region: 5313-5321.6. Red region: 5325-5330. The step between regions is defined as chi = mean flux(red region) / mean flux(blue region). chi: 0.87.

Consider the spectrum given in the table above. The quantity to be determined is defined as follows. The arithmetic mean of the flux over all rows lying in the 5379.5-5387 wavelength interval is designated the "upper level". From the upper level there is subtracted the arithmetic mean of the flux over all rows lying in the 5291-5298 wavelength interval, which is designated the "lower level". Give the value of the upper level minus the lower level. -2.6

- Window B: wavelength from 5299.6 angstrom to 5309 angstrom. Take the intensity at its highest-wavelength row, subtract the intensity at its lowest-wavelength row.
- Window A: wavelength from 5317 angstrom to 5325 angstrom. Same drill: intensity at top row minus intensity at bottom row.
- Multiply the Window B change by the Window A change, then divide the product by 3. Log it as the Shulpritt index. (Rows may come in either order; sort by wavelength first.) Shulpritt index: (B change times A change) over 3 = -0.41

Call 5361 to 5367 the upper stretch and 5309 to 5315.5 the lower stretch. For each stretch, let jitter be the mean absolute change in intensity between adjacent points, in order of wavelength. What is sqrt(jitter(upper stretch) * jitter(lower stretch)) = 0.75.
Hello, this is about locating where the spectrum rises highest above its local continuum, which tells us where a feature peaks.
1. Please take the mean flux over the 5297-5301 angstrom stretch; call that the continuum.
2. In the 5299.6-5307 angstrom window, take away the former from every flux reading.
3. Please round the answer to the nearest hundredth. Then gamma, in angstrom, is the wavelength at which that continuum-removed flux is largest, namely 5303.83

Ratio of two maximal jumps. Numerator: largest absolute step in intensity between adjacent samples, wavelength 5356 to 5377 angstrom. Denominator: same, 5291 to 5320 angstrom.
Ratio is 1.12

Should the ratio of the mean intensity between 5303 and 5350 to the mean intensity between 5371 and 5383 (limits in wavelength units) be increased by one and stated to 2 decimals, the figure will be 2.02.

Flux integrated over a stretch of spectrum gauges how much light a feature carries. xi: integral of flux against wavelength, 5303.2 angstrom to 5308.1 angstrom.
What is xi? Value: 154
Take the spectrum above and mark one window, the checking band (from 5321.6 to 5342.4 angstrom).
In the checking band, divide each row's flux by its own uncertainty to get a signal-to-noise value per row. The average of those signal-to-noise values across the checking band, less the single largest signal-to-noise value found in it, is -2.9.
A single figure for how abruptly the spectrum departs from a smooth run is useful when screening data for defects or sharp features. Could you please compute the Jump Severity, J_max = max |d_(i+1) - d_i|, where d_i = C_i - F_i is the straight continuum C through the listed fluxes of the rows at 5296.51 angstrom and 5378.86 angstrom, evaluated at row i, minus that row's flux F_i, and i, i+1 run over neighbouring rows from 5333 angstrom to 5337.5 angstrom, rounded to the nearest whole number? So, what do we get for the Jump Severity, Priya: 9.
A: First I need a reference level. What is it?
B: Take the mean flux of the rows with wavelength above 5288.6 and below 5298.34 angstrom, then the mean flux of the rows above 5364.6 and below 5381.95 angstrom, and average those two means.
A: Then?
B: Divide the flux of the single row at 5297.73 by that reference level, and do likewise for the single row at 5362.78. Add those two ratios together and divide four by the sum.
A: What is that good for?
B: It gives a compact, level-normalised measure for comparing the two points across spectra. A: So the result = 1.90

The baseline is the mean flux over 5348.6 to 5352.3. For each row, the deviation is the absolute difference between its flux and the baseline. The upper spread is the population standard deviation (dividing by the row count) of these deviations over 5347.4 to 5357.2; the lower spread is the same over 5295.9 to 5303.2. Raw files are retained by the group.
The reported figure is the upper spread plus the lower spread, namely 2.9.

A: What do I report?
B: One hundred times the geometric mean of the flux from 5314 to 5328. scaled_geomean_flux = 3006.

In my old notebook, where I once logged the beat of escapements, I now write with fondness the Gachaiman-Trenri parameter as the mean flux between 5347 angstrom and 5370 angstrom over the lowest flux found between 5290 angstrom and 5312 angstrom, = 1.07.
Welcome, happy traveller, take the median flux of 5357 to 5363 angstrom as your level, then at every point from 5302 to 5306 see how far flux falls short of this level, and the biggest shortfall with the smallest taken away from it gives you 2.5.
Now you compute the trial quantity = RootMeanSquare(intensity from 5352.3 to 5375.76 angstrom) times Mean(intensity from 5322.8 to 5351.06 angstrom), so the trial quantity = 896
